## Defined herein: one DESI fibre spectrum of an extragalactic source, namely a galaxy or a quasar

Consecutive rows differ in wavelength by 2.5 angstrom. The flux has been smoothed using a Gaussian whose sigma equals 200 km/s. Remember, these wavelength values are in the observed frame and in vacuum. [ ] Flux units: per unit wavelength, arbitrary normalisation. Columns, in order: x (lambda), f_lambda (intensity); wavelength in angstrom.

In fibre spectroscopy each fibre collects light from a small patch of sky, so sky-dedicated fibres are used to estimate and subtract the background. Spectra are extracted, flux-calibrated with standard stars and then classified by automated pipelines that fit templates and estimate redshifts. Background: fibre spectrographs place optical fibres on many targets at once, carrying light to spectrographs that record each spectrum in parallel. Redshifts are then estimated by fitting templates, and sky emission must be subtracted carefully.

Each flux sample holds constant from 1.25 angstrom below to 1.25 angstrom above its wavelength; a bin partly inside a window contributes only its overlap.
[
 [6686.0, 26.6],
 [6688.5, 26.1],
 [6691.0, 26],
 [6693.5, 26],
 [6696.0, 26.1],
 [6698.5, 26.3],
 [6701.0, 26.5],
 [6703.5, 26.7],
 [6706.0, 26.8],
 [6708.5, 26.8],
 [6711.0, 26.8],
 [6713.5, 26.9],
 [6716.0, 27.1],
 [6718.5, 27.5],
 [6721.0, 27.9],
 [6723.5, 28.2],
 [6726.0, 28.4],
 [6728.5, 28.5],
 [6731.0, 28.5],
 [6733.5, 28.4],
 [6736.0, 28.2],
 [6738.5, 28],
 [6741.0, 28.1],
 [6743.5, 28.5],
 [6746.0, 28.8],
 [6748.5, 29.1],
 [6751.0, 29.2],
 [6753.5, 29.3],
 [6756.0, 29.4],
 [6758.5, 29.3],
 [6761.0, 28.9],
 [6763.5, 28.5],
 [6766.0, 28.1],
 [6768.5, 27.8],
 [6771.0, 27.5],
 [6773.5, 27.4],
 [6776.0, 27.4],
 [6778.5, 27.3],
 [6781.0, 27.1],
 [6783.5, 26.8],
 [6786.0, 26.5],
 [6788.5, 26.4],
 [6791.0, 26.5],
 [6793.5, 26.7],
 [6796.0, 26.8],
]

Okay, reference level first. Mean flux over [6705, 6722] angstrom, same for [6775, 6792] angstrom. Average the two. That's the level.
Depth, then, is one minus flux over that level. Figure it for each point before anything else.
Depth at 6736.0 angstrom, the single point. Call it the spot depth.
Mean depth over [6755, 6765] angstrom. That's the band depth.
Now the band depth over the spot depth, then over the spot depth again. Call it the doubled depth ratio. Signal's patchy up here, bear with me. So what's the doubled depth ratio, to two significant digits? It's -37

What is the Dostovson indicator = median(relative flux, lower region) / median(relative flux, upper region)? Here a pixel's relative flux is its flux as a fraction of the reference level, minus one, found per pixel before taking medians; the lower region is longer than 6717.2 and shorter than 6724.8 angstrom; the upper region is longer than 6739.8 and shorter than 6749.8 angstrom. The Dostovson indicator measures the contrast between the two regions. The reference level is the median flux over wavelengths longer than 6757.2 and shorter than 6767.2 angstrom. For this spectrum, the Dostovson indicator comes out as 16.0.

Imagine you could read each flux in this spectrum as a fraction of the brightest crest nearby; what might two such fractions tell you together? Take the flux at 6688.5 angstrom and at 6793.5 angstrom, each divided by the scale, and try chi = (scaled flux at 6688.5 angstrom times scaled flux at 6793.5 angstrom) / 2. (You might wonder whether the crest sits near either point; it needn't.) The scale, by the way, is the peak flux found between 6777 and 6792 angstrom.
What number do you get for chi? 0.468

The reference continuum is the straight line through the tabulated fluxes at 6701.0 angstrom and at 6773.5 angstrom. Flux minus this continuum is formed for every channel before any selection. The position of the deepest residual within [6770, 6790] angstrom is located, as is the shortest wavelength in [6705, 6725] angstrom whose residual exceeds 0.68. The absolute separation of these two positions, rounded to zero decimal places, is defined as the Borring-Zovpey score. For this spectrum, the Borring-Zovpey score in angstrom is 70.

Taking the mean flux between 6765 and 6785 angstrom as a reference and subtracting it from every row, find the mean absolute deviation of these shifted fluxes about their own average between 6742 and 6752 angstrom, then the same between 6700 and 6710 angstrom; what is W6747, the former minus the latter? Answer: 0.15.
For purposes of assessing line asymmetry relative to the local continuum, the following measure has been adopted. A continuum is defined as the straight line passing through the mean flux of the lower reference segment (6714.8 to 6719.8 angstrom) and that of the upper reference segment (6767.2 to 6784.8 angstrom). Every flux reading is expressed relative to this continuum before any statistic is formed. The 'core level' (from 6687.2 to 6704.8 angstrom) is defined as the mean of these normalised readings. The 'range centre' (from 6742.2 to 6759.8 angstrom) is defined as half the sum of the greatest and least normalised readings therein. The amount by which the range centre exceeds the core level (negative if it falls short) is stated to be 0.10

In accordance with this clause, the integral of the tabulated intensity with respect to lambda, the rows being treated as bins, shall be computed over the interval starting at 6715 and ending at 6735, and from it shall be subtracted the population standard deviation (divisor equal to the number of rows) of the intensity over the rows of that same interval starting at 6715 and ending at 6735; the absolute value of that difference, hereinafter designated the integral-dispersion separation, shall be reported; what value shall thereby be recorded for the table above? 561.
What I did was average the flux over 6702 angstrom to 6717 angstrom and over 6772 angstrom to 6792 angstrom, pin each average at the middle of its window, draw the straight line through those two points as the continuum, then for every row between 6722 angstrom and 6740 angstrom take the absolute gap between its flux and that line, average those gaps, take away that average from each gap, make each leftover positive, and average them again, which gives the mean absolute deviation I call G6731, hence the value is 0.157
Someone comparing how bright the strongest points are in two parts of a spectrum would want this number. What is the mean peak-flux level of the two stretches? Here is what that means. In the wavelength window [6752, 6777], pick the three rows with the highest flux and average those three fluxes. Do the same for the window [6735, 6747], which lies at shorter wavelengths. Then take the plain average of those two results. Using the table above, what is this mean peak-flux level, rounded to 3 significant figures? 28.9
